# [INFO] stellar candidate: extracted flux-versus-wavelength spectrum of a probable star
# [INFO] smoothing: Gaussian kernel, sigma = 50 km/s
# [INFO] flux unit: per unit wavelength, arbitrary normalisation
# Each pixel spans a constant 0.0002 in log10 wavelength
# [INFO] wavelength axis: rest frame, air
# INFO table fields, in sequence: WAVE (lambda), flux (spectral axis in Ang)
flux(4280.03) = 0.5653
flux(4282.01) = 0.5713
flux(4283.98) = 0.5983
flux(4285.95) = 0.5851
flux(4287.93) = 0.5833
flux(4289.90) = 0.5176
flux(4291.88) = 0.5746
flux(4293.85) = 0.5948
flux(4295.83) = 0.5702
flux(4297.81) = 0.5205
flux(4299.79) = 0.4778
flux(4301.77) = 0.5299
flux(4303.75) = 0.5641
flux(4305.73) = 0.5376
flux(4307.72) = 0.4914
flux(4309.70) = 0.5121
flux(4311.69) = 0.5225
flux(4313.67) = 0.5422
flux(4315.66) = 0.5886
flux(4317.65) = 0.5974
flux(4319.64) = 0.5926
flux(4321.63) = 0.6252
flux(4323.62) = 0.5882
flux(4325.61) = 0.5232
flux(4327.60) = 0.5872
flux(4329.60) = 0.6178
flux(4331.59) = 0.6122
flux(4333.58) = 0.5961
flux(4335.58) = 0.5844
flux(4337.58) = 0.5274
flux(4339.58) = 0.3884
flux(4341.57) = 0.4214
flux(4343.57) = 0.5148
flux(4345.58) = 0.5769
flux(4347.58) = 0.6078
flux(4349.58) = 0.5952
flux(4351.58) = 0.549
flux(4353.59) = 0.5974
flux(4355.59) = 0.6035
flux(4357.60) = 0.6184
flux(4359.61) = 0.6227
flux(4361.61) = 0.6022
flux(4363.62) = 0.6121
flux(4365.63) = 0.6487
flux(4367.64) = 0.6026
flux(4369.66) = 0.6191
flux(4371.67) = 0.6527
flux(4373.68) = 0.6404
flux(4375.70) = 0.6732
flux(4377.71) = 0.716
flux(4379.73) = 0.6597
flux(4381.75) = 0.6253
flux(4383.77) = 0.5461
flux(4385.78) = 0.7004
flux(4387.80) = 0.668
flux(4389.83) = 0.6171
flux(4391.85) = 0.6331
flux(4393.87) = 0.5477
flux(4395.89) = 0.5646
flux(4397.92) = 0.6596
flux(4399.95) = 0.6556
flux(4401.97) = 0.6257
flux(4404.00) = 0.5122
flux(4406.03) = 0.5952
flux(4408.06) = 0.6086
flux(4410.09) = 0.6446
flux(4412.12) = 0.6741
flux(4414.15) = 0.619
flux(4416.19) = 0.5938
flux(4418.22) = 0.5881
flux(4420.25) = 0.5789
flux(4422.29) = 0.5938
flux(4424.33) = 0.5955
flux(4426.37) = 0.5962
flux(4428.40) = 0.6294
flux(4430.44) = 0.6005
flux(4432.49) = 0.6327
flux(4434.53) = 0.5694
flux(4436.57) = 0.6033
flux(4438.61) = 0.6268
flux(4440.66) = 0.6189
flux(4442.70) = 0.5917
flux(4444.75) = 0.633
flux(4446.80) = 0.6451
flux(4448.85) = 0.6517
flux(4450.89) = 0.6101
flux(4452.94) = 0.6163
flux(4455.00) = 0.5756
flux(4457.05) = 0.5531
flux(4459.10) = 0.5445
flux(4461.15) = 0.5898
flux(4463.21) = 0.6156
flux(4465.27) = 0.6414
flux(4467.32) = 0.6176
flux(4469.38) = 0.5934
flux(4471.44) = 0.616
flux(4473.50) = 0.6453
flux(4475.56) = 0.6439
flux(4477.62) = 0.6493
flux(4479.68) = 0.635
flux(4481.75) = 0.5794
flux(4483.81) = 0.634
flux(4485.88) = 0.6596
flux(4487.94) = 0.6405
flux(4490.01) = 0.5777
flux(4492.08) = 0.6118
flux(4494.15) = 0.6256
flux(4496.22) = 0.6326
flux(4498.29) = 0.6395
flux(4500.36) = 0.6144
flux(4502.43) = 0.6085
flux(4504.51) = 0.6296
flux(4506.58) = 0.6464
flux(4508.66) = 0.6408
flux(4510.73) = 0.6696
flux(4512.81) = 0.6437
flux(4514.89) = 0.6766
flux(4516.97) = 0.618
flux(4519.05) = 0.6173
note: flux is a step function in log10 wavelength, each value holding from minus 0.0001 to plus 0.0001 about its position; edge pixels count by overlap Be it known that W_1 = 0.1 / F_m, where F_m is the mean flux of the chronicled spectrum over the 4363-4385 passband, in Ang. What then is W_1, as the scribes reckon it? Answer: 0.157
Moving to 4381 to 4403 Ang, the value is 0.161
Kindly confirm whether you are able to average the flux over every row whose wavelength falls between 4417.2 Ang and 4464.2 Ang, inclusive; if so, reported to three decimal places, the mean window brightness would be 0.603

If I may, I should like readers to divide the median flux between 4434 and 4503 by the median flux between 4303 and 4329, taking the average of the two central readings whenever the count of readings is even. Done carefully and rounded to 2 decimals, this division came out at 1.09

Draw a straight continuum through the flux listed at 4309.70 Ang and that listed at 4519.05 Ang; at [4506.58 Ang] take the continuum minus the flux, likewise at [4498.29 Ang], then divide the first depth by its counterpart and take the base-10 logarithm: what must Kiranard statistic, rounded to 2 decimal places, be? 0.03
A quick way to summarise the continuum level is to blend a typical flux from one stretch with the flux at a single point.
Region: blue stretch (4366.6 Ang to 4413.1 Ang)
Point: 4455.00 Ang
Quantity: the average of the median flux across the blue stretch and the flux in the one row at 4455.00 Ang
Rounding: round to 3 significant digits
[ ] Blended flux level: 0.604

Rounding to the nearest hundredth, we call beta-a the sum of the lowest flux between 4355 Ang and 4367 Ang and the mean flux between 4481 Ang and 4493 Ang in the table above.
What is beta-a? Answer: 1.22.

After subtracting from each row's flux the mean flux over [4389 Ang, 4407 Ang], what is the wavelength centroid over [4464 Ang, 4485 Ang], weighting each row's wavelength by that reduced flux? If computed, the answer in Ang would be 4474.4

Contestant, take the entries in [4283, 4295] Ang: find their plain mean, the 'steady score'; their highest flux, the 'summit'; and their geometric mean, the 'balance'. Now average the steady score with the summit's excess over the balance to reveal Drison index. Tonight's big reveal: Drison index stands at 0.30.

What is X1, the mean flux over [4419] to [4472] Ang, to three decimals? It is 0.605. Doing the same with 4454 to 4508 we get 0.616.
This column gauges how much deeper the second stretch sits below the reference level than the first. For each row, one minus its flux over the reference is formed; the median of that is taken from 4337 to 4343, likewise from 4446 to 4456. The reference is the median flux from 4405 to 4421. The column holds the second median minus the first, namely -0.324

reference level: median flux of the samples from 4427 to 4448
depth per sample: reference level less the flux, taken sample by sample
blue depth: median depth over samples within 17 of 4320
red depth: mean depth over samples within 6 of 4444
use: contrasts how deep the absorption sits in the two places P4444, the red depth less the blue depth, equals -0.041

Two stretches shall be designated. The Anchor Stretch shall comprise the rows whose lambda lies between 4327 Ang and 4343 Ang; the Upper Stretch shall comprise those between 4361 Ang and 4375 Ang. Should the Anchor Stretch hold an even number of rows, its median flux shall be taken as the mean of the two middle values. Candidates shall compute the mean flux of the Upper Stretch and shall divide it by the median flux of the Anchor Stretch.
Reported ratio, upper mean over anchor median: 1.07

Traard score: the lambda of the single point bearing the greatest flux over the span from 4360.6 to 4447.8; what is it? 4377.71 Ang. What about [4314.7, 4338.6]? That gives 4321.63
